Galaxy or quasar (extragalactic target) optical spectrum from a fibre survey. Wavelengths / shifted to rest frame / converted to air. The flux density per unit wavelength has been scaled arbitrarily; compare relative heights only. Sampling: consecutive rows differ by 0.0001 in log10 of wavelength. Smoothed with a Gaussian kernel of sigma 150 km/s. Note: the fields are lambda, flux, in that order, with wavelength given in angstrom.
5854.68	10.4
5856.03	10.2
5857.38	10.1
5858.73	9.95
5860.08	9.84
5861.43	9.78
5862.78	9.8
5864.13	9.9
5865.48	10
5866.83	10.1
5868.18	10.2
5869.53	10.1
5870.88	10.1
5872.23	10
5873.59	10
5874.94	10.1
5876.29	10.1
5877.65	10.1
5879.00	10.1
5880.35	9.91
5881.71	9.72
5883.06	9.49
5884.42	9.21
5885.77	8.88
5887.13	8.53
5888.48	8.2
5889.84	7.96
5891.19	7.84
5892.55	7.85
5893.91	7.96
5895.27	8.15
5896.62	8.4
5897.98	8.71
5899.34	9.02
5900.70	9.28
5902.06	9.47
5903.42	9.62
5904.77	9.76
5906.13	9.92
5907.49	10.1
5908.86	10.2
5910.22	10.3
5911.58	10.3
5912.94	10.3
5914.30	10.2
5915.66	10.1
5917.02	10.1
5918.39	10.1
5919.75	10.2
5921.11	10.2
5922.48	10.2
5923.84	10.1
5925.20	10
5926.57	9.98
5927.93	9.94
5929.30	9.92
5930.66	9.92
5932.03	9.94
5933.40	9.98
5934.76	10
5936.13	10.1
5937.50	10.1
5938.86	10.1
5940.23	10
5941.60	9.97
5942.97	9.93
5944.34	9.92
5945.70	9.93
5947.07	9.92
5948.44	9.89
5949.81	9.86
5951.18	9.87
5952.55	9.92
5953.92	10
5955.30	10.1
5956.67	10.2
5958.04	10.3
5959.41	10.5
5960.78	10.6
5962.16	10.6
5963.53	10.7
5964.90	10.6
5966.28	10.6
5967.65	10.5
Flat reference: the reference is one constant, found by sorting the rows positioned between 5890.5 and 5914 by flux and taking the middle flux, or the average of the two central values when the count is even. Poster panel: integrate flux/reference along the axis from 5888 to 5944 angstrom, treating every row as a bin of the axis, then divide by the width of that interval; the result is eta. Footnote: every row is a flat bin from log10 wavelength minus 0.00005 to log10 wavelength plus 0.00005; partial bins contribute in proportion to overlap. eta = 1.02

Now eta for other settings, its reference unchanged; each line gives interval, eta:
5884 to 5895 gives 0.87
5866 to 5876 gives 1.07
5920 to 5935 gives 1.06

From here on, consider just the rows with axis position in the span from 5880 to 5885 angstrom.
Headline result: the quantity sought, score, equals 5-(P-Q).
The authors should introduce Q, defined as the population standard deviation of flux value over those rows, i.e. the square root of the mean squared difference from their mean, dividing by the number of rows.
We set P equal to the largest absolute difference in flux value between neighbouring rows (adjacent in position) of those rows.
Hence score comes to 4.98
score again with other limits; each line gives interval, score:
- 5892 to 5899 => 5.00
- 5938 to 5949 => 4.96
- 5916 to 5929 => 4.99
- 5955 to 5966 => 5.01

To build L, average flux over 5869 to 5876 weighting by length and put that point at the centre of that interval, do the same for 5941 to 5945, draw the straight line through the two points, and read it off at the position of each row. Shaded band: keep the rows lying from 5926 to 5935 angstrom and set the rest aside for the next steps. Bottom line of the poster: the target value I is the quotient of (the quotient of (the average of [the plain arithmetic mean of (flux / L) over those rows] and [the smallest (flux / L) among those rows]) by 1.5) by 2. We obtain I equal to 0.3327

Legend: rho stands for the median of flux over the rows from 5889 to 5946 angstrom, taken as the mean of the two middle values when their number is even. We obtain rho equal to 10.0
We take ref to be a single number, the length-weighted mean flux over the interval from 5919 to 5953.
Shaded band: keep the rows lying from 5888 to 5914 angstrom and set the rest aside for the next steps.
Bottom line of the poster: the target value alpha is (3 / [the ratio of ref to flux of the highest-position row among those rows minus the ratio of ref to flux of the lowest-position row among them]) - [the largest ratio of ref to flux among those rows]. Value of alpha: -13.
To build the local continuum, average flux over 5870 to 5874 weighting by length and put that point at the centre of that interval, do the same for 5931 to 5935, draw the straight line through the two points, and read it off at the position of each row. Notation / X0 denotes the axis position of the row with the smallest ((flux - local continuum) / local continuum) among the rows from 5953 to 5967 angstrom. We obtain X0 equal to 5953.92 angstrom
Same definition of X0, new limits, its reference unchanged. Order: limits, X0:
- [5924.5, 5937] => 5929.30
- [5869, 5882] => 5881.71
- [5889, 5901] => 5891.19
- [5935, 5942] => 5941.60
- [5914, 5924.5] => 5915.66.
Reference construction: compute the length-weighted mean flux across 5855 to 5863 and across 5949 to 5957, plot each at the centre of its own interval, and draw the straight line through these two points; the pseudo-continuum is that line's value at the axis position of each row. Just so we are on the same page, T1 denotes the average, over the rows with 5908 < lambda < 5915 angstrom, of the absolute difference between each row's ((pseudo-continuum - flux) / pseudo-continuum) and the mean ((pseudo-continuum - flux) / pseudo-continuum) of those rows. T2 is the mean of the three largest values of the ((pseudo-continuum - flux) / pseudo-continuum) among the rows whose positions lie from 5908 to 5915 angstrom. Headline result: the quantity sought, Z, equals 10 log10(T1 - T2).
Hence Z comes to -15.1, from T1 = 0.0048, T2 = -0.026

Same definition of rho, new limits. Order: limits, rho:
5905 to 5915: 10.2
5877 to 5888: 9.6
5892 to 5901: 8.4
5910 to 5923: 10.2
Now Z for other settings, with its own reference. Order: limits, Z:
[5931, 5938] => -22.0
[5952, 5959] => -18.2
